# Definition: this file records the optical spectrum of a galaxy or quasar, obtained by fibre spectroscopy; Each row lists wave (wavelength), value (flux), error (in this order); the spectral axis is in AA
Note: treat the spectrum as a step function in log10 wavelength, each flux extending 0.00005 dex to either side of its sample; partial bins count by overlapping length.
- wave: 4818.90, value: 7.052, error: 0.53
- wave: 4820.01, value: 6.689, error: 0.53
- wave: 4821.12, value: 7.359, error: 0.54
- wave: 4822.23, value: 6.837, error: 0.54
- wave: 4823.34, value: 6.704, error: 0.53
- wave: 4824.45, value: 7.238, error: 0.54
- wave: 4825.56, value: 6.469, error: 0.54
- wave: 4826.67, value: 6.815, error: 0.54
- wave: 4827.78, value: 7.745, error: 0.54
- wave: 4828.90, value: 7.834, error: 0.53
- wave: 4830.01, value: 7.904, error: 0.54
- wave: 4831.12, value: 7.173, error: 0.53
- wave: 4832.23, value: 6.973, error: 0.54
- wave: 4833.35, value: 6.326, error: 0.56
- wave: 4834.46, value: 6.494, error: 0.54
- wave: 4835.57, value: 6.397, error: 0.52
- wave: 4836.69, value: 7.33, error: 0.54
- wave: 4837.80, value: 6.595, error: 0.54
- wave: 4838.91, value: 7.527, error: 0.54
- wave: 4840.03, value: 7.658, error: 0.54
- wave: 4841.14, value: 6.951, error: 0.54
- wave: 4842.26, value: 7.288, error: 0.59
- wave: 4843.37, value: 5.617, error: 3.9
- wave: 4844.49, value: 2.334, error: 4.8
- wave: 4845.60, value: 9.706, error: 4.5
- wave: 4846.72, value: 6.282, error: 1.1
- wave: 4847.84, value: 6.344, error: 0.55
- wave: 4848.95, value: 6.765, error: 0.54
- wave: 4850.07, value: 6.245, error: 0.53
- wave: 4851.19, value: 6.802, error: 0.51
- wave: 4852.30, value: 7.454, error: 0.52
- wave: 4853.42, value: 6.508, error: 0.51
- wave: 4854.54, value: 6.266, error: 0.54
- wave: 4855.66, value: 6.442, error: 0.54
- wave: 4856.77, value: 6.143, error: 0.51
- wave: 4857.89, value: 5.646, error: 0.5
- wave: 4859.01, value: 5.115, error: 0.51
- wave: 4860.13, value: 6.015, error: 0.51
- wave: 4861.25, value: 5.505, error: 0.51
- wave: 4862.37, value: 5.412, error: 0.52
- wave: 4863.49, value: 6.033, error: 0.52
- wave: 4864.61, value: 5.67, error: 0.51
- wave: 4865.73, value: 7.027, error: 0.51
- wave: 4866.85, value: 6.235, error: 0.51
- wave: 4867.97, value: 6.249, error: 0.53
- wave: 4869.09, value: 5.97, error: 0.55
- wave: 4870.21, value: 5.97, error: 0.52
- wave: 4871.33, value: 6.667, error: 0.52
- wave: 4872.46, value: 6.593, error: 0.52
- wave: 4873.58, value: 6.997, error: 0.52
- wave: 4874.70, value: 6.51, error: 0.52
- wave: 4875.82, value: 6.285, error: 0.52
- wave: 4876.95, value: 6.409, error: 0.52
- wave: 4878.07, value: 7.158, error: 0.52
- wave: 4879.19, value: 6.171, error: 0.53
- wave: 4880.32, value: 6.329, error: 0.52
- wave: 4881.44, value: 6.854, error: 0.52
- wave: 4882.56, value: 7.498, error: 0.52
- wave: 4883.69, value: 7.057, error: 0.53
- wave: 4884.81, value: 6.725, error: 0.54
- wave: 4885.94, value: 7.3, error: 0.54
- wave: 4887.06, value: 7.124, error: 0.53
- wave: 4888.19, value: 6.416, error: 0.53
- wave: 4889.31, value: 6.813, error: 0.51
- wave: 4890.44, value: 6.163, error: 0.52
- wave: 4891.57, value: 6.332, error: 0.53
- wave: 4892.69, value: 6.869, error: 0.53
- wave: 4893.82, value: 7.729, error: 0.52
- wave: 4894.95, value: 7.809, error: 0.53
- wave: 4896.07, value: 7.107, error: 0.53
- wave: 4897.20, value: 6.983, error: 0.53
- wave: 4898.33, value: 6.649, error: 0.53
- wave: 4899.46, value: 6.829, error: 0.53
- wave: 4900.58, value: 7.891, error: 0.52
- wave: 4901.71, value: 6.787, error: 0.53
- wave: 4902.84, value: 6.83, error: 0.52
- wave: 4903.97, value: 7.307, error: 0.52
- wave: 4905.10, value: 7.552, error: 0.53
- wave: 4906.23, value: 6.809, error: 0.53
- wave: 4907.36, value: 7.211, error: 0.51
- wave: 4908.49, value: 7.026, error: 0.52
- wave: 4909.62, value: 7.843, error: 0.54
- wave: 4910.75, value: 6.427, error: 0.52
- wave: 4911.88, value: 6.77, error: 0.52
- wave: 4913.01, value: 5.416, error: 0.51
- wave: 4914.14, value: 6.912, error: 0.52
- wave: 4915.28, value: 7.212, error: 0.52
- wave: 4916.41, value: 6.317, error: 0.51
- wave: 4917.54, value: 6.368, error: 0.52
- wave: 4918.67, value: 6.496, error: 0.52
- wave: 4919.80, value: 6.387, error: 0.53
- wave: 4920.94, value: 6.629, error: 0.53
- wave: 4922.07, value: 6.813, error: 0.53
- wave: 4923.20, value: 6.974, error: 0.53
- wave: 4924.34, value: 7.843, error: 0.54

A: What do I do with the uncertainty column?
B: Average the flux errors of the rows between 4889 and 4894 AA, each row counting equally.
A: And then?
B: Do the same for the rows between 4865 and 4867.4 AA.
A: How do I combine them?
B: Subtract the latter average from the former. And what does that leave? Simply 0.012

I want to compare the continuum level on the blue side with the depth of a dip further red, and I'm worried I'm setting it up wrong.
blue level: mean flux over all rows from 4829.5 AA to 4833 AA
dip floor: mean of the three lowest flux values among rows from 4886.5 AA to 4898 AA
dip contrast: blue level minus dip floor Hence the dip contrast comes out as 1.0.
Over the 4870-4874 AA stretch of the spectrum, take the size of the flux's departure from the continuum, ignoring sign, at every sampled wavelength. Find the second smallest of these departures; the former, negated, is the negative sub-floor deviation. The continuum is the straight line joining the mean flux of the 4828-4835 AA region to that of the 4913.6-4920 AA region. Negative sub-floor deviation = -0.2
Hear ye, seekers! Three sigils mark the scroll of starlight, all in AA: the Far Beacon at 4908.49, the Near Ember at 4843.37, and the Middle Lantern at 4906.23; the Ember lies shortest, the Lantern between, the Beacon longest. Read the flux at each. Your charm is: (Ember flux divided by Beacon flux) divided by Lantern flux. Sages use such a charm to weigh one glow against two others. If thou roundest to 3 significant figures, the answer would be 0.117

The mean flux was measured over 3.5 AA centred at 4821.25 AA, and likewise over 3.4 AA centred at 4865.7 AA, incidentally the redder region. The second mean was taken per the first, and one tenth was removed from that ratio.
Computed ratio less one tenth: 0.81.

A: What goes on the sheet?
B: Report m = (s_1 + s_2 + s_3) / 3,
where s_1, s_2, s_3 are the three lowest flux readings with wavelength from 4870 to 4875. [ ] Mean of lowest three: 6.36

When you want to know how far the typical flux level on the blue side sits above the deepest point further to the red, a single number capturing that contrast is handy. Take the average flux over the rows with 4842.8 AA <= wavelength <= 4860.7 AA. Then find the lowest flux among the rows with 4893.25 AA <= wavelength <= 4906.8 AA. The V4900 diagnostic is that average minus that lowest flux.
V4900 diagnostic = -0.42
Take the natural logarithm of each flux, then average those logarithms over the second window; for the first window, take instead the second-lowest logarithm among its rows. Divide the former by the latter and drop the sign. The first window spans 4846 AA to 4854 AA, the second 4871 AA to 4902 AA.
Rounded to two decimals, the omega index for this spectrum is 1.05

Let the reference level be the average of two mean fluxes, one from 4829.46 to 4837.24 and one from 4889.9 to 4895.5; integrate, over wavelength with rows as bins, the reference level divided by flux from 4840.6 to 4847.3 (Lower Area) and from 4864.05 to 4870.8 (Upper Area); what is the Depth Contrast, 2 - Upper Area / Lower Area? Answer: 1.15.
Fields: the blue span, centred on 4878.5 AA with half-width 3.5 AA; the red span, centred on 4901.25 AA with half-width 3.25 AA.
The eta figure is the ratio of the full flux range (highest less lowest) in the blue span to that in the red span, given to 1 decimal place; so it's 0.8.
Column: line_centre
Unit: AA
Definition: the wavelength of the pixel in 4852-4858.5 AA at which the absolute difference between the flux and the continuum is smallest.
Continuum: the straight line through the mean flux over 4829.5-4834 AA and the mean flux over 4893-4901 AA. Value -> 4852.30 AA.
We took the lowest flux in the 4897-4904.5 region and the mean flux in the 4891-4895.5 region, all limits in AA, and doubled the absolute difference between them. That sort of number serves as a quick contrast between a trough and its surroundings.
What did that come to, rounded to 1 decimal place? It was 1.1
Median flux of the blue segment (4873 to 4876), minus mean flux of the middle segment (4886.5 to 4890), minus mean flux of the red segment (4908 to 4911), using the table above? -7.4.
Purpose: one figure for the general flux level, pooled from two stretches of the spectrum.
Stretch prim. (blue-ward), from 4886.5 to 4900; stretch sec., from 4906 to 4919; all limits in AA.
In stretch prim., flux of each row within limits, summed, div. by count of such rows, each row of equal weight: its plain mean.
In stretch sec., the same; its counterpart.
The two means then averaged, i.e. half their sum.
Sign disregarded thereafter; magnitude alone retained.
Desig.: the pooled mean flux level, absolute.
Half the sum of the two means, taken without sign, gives 6.82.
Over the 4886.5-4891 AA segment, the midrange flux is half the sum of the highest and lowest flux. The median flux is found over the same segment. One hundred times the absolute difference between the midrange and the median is 3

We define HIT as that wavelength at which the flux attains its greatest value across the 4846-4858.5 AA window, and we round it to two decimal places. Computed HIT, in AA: 4852.30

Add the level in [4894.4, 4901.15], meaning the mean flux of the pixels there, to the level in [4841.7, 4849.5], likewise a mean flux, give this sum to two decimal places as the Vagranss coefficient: 13.55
